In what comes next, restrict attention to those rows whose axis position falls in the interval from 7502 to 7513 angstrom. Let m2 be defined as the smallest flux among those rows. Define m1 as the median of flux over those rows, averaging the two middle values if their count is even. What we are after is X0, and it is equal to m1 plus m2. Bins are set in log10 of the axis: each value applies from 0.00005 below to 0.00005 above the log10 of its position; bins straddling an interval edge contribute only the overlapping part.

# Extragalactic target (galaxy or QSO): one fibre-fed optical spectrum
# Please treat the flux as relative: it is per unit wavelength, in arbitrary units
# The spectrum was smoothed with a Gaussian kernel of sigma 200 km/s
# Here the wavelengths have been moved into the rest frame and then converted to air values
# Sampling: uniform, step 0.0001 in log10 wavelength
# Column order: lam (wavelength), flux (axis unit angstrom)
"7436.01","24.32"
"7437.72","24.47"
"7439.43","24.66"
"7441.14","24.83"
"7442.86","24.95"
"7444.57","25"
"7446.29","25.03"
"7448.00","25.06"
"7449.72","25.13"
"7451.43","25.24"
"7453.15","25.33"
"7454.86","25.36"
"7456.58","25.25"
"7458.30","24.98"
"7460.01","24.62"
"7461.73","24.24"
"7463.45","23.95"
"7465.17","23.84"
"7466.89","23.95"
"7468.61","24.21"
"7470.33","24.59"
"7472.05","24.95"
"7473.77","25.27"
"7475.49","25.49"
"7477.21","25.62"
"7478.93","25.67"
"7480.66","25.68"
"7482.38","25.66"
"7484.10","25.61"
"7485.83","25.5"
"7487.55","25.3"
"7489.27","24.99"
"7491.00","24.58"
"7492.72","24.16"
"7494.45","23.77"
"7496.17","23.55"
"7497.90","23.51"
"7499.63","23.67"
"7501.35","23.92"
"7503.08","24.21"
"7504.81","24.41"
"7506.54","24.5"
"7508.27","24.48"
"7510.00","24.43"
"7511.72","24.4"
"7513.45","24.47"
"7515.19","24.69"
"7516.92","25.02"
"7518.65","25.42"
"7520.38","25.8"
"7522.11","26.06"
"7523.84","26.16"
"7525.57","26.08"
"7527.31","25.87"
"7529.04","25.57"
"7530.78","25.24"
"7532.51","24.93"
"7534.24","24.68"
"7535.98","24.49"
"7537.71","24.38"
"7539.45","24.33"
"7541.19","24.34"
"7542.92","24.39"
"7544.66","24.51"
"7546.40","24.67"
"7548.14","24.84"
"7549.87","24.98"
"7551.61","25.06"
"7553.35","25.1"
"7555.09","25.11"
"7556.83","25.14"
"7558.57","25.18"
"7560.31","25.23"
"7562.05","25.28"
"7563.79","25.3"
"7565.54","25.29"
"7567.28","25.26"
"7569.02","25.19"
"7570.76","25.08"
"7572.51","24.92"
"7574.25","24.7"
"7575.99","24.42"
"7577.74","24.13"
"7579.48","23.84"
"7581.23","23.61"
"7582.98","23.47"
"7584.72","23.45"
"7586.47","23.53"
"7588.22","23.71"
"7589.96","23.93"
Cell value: 48.6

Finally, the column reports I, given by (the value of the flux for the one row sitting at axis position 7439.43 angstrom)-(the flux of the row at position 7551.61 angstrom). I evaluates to -0.4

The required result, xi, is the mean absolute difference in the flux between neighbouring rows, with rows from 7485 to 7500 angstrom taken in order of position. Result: 0.27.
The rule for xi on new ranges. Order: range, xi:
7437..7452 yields 0.10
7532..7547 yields 0.12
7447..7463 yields 0.18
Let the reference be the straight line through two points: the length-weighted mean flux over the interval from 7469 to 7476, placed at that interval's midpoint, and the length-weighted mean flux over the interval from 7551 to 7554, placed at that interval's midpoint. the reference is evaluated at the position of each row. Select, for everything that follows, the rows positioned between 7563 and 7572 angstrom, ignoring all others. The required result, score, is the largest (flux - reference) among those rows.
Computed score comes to 0.2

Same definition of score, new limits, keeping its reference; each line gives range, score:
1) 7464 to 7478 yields 0.6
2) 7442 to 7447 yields 0.0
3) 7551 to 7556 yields 0.0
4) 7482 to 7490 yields 0.6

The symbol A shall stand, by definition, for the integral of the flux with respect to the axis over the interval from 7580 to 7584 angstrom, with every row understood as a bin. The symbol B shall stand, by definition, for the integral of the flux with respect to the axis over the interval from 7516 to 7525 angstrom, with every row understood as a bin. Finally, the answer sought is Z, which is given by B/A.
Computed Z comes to 2.5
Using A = 94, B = 232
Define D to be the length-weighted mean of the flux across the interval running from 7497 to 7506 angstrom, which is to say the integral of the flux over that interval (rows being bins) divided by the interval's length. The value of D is 23.9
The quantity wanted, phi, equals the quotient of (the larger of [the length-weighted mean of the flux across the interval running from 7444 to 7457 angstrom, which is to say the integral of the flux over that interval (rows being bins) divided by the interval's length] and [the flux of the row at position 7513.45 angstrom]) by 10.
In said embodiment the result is 2.52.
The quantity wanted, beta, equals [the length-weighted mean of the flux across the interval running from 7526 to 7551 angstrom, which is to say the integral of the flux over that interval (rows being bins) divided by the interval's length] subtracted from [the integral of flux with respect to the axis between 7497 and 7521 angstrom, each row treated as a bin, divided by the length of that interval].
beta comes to -0.3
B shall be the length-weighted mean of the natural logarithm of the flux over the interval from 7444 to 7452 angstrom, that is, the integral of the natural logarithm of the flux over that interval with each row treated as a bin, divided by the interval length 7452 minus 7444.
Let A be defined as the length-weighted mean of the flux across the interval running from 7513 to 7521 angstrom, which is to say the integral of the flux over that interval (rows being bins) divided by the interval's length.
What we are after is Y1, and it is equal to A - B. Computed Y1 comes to 21.85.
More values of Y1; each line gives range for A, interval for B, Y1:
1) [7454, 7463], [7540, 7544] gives 21.67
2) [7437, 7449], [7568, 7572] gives 21.64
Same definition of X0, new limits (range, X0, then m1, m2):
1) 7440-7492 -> 48.9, 25.0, 23.84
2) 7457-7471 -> 48.1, 24.2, 23.84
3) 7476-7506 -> 48.1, 24.6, 23.51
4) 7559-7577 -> 49.6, 25.2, 24.42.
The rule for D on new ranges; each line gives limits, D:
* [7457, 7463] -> 24.6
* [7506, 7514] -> 24.5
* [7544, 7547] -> 24.6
